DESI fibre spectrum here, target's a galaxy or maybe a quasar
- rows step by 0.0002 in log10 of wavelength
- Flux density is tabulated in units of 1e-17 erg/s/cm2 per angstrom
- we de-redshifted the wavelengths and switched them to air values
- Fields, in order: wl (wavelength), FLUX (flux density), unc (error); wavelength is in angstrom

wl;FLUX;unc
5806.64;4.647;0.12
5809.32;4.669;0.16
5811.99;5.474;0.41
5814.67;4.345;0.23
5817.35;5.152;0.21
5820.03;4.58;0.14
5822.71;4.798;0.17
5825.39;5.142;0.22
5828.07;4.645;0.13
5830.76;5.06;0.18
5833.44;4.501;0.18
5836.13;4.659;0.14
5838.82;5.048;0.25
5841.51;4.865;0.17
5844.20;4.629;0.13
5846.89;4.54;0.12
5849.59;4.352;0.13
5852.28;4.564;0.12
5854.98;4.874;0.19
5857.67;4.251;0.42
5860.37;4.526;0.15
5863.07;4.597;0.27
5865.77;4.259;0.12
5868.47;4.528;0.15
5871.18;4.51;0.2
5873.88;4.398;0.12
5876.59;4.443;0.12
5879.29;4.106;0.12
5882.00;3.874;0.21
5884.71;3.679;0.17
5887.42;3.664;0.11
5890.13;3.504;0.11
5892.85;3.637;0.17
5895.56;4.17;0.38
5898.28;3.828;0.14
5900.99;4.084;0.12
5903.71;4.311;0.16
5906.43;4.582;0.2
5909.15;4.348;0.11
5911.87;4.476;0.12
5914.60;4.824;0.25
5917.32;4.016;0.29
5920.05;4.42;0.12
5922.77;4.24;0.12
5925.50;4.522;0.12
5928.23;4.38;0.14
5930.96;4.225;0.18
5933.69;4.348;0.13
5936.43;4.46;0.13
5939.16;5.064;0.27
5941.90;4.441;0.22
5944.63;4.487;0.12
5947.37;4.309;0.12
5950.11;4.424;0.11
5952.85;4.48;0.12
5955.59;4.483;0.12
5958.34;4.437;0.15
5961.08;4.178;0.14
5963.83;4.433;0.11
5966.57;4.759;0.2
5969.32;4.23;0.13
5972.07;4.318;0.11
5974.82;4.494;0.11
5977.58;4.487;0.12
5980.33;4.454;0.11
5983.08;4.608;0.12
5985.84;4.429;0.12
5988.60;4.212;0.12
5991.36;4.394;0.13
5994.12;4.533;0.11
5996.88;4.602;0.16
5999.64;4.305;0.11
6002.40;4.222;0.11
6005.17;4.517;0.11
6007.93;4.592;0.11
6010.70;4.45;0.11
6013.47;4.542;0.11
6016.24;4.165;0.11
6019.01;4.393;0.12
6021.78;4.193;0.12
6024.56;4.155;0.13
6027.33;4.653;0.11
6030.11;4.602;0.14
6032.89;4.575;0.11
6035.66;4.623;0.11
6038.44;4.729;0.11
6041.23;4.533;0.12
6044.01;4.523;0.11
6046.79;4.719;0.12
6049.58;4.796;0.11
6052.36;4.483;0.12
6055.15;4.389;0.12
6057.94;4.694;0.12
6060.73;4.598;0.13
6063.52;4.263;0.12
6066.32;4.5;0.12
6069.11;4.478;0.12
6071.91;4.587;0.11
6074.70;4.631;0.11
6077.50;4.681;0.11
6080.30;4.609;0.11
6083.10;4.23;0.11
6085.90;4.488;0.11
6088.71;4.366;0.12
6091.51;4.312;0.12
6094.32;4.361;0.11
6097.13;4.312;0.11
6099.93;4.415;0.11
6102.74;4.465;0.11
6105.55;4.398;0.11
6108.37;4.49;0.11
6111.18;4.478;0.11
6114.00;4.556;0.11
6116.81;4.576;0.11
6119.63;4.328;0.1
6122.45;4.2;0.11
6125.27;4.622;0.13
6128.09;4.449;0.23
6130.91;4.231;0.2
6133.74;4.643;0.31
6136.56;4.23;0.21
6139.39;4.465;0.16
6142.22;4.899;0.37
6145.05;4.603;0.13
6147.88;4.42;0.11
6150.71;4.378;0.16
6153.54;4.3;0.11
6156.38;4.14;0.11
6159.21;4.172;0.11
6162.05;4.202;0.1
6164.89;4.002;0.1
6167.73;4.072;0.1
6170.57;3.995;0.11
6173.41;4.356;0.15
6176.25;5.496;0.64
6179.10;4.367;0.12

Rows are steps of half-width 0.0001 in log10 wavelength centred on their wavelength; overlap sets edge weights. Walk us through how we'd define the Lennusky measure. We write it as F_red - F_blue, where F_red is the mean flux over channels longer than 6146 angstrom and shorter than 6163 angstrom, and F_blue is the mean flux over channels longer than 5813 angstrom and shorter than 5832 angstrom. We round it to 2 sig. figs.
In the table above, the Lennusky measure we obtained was -0.55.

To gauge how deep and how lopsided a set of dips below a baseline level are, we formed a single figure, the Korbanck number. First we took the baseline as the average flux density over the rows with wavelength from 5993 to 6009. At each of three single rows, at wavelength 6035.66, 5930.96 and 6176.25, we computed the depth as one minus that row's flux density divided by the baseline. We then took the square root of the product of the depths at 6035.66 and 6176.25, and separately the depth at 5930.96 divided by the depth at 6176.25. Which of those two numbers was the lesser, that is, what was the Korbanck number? -0.23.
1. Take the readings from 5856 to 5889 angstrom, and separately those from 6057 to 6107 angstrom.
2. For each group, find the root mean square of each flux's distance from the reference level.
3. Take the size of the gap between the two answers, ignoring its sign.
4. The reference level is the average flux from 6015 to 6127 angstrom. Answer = 0.26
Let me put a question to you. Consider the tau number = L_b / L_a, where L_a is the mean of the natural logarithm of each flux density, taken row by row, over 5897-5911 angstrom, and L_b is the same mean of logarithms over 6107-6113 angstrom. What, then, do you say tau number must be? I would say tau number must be 1.04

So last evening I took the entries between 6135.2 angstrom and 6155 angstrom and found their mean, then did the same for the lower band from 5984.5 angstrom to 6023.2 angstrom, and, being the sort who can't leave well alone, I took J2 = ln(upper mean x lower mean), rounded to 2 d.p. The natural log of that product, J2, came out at 2.98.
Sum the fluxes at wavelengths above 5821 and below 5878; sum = 97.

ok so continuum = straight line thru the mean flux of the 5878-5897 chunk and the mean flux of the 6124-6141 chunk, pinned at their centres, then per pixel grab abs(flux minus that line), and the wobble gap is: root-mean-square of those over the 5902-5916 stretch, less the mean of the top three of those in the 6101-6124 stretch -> 0.49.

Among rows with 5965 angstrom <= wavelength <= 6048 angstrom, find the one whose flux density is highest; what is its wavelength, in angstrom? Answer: 5966.57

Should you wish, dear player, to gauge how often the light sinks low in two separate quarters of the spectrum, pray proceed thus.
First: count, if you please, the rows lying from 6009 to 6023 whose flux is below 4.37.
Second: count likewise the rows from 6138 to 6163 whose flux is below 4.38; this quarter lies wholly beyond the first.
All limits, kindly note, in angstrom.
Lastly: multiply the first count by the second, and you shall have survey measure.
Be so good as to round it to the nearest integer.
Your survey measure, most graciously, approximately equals 10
